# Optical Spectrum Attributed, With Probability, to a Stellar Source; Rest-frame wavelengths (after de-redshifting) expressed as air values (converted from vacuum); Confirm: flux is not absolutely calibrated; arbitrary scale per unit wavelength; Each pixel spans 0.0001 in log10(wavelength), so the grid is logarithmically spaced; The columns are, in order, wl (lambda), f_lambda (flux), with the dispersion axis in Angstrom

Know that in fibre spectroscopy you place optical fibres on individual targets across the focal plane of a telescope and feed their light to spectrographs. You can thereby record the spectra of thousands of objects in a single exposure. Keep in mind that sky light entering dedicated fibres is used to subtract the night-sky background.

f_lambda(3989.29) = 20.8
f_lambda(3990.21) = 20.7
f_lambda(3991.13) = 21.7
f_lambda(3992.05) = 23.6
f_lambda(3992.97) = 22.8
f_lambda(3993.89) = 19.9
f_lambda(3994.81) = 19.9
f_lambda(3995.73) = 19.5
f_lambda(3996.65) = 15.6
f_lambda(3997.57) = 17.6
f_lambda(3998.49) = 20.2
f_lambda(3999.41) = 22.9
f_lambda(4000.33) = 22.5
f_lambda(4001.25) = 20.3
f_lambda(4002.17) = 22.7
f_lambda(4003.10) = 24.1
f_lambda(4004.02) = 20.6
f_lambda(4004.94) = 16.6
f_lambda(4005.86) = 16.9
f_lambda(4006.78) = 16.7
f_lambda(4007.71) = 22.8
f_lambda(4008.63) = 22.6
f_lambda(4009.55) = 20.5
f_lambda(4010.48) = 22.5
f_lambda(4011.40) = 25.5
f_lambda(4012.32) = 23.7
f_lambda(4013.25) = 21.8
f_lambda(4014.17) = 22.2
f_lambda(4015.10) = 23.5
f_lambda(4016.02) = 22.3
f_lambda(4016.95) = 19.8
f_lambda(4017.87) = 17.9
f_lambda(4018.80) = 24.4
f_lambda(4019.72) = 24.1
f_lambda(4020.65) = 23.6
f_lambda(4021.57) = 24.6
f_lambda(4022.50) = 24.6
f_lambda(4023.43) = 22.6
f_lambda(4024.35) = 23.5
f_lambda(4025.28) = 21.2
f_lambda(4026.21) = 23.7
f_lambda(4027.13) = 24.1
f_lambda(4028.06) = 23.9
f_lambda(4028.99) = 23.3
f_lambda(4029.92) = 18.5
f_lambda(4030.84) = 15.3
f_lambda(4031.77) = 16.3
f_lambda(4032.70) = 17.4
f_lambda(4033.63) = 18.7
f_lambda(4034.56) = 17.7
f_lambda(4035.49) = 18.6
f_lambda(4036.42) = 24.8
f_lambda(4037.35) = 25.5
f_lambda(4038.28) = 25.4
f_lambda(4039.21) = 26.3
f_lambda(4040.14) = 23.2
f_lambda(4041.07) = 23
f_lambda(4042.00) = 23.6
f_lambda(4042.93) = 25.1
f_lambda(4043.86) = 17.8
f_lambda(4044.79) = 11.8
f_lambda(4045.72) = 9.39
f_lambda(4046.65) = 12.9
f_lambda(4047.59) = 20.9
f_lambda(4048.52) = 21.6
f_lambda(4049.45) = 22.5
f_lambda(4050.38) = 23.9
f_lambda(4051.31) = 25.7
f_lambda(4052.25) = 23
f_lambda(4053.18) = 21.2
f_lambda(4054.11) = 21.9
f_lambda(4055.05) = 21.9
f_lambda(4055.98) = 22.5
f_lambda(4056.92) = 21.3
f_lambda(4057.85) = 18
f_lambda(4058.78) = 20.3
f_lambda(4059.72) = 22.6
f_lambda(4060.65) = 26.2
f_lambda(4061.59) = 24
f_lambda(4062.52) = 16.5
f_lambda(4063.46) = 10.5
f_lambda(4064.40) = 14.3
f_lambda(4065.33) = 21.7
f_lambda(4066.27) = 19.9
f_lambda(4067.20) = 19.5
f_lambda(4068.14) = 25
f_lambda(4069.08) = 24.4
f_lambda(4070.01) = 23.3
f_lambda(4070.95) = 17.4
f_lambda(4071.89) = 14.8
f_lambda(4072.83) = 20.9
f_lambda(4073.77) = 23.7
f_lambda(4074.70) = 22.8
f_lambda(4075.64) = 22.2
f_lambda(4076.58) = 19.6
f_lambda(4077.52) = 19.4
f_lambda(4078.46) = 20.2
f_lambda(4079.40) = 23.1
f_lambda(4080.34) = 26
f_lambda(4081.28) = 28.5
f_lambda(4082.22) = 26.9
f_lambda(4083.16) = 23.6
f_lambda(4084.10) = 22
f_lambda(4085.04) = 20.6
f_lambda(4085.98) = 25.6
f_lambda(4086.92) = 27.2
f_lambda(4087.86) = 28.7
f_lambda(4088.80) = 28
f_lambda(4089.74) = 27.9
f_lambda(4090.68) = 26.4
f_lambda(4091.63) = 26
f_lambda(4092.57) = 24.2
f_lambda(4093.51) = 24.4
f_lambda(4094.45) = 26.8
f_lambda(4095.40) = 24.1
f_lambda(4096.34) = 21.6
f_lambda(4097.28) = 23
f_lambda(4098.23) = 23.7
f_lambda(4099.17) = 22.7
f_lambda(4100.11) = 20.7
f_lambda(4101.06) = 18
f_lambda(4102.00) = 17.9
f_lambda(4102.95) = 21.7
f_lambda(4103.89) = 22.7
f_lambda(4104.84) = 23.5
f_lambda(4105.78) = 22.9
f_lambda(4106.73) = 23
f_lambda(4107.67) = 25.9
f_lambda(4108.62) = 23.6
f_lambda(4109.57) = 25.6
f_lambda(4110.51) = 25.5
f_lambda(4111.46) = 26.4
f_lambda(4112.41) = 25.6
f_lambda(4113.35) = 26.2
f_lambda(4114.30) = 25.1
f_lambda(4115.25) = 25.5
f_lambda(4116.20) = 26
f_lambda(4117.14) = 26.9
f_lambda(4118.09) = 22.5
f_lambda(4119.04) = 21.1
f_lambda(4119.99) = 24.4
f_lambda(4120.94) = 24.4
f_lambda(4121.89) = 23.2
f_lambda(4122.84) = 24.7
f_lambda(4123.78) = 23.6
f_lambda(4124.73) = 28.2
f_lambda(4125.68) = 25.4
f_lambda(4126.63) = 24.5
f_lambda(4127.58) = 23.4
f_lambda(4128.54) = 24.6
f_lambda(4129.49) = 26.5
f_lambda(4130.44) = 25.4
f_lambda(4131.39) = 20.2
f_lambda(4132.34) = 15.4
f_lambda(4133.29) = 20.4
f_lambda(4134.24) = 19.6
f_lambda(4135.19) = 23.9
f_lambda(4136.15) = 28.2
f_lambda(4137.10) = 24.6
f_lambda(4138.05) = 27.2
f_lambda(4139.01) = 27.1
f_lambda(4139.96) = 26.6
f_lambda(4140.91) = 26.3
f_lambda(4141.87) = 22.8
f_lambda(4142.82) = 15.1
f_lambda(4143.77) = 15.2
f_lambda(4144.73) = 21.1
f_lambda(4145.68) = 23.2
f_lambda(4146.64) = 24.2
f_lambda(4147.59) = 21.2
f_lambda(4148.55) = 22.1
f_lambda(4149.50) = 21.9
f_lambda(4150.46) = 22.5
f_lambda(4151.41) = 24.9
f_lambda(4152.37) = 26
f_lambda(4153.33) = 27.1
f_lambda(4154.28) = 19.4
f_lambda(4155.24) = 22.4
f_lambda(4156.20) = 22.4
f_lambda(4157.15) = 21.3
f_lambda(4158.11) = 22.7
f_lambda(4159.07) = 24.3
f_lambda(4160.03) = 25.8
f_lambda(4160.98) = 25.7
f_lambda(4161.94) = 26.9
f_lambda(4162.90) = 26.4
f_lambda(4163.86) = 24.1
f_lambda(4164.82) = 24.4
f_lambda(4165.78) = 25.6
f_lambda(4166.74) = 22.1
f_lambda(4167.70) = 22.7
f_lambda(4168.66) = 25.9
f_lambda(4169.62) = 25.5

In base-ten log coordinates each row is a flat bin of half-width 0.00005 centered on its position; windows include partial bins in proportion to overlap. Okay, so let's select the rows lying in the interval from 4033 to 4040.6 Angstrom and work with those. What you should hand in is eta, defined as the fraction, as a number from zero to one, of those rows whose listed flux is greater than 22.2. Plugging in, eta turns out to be 0.6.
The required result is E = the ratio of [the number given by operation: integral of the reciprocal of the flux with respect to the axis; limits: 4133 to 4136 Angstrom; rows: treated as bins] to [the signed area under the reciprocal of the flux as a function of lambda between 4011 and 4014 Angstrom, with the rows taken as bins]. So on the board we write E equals 1.07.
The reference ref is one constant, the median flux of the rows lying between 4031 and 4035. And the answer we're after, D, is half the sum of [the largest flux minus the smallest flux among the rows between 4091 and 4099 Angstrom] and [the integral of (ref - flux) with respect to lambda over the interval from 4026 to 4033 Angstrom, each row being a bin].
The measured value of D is -7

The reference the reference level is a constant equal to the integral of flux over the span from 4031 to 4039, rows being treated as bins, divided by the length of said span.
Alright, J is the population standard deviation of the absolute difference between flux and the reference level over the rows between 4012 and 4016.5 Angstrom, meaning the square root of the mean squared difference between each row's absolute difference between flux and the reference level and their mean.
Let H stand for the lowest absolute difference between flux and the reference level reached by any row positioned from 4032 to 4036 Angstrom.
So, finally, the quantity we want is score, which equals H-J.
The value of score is 1.1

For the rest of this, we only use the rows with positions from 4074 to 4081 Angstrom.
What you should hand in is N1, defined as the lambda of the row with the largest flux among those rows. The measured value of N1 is 4080.34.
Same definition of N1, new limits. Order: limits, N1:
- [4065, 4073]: 4068.14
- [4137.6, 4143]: 4138.05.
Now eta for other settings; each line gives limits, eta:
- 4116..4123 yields 0.9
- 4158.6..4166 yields 1.0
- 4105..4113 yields 1.0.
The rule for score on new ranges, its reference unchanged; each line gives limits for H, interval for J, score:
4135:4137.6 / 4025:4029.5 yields 2.3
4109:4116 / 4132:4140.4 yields 2.1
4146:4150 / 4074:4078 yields 0.2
